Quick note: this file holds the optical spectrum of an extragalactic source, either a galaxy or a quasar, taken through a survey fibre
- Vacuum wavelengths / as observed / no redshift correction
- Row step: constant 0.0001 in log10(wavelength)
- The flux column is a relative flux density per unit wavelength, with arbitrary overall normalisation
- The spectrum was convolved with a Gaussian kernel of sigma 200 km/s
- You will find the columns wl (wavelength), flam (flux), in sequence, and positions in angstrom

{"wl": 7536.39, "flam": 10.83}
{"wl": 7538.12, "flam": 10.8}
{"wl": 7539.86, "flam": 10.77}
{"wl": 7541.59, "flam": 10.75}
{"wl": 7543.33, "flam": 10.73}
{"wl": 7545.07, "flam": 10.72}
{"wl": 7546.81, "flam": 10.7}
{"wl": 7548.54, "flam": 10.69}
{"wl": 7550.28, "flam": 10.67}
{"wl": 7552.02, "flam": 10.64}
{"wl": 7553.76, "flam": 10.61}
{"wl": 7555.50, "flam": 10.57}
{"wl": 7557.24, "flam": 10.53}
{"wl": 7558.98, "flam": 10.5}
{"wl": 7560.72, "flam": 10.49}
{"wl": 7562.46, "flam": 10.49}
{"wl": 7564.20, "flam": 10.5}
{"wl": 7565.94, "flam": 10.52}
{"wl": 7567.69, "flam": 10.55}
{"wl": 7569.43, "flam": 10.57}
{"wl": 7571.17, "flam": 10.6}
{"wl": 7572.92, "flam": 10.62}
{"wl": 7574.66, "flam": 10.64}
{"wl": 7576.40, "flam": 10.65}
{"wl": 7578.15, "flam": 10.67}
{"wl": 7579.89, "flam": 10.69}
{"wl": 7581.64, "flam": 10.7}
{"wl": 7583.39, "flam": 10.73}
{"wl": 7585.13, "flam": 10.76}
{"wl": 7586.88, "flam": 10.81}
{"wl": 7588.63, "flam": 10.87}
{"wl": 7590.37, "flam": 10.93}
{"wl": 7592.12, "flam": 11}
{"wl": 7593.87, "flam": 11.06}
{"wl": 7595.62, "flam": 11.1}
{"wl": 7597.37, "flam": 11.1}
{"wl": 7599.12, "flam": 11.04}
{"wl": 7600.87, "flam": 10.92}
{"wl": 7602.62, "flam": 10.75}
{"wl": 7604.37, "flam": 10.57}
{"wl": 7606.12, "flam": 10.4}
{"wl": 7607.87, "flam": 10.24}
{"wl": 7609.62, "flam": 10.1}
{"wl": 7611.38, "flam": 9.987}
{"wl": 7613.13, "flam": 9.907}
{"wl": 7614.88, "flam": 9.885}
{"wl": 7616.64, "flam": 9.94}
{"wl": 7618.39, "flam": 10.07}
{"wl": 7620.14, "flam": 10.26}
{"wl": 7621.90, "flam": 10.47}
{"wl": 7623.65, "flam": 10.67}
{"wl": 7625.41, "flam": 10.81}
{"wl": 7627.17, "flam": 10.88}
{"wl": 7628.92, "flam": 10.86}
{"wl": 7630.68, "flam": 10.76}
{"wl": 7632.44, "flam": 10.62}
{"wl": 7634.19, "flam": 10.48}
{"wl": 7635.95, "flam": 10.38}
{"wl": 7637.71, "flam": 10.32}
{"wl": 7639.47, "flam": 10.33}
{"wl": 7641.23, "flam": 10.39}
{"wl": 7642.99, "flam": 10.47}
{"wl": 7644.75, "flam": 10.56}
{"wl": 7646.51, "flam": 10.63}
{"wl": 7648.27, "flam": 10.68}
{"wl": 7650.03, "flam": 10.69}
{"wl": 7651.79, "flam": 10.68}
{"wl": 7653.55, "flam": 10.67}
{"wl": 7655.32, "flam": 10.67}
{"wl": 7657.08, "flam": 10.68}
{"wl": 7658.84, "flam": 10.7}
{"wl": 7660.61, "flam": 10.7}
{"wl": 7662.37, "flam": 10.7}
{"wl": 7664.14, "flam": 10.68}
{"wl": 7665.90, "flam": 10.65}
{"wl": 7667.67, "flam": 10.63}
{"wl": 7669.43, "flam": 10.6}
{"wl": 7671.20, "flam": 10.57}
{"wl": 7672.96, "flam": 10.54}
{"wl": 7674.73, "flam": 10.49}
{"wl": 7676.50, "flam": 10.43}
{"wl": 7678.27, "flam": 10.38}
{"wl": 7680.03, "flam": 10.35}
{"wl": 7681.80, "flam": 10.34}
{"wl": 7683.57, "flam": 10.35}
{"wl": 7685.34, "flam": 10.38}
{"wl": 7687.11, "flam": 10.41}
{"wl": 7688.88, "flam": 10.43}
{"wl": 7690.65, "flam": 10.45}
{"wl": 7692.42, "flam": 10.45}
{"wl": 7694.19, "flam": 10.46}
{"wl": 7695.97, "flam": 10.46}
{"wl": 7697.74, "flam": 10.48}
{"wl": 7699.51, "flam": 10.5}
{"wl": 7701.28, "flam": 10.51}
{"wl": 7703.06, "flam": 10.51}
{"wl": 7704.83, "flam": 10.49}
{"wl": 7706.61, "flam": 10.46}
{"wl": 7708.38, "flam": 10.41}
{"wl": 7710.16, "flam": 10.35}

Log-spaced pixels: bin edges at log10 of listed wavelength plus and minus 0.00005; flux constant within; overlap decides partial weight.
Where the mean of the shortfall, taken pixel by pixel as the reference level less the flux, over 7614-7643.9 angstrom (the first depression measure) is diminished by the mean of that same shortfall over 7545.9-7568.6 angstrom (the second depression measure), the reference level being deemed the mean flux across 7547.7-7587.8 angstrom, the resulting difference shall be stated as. 0.13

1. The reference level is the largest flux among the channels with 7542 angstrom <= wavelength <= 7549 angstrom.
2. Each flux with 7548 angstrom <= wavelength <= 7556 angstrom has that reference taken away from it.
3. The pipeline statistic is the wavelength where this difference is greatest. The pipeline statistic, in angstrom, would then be 7548.54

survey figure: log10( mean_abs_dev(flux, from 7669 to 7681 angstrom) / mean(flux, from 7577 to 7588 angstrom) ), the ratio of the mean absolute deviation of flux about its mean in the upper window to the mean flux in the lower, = -2.1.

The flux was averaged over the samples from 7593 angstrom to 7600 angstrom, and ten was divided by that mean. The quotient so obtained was 0.903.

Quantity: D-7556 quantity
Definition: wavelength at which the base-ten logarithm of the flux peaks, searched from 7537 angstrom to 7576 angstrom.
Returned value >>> 7538.12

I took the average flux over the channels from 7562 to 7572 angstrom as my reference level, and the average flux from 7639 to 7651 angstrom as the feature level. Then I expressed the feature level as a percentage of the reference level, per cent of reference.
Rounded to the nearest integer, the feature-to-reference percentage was 100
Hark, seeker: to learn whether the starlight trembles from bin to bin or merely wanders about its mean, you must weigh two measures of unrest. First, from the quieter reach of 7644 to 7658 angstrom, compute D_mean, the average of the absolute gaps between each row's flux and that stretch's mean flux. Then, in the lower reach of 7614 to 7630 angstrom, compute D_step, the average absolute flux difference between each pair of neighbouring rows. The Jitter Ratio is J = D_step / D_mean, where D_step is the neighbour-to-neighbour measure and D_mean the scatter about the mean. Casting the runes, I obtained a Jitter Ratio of 4.1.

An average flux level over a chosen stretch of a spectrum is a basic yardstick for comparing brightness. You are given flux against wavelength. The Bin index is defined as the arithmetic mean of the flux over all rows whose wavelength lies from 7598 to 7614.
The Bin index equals 10.4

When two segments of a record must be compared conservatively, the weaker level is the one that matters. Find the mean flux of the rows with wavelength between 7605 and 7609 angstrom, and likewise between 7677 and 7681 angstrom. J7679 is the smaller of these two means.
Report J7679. 10.3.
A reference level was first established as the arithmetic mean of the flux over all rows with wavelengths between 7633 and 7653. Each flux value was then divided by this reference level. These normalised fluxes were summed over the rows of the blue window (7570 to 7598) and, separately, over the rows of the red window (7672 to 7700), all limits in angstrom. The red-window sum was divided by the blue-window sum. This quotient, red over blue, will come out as 0.97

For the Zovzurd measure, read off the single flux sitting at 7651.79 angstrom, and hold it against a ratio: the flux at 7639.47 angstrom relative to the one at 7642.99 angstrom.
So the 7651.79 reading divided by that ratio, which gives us 10.8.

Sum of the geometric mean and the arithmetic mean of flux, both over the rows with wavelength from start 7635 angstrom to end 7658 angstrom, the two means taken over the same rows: 21.1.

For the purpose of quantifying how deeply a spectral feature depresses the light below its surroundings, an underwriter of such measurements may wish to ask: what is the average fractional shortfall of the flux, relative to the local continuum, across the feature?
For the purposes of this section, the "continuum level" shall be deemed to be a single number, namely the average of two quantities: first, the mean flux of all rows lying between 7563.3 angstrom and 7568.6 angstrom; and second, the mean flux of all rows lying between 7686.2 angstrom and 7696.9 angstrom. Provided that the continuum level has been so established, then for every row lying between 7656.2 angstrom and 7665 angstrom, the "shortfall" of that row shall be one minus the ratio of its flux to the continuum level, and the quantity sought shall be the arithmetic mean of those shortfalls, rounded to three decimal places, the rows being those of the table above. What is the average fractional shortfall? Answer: -0.020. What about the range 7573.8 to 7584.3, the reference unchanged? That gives -0.019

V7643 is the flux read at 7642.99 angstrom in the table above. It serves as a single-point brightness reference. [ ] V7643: 10.47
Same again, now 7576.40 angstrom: 10.65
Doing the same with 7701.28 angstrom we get 10.51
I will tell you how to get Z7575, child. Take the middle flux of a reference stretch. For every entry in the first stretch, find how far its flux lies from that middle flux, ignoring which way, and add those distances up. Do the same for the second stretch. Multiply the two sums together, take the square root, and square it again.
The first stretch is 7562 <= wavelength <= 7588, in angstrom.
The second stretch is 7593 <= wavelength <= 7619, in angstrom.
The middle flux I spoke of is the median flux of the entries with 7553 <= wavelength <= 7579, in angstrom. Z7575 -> 9.1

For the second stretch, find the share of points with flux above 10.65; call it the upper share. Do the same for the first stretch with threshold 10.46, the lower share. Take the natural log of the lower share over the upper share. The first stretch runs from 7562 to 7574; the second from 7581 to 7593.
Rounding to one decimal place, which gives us 0.0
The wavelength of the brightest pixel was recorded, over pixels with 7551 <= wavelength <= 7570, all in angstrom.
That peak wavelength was 7552.02 angstrom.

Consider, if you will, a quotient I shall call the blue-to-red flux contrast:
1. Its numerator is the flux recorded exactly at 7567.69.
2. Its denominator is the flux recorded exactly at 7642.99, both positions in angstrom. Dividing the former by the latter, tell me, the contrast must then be 1.01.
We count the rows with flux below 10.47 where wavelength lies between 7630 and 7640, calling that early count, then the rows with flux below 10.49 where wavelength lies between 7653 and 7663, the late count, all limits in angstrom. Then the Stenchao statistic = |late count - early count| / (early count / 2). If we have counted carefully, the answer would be 2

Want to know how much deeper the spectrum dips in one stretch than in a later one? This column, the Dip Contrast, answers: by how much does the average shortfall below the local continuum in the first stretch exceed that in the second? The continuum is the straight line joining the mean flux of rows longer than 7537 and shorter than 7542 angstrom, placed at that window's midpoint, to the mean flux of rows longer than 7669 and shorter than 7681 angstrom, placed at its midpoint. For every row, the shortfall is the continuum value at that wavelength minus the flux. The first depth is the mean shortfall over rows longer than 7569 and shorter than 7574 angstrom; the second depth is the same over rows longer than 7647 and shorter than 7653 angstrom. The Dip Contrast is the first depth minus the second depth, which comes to 0.26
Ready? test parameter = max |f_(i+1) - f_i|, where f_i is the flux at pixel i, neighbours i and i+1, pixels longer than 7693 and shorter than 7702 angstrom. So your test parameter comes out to 0.02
